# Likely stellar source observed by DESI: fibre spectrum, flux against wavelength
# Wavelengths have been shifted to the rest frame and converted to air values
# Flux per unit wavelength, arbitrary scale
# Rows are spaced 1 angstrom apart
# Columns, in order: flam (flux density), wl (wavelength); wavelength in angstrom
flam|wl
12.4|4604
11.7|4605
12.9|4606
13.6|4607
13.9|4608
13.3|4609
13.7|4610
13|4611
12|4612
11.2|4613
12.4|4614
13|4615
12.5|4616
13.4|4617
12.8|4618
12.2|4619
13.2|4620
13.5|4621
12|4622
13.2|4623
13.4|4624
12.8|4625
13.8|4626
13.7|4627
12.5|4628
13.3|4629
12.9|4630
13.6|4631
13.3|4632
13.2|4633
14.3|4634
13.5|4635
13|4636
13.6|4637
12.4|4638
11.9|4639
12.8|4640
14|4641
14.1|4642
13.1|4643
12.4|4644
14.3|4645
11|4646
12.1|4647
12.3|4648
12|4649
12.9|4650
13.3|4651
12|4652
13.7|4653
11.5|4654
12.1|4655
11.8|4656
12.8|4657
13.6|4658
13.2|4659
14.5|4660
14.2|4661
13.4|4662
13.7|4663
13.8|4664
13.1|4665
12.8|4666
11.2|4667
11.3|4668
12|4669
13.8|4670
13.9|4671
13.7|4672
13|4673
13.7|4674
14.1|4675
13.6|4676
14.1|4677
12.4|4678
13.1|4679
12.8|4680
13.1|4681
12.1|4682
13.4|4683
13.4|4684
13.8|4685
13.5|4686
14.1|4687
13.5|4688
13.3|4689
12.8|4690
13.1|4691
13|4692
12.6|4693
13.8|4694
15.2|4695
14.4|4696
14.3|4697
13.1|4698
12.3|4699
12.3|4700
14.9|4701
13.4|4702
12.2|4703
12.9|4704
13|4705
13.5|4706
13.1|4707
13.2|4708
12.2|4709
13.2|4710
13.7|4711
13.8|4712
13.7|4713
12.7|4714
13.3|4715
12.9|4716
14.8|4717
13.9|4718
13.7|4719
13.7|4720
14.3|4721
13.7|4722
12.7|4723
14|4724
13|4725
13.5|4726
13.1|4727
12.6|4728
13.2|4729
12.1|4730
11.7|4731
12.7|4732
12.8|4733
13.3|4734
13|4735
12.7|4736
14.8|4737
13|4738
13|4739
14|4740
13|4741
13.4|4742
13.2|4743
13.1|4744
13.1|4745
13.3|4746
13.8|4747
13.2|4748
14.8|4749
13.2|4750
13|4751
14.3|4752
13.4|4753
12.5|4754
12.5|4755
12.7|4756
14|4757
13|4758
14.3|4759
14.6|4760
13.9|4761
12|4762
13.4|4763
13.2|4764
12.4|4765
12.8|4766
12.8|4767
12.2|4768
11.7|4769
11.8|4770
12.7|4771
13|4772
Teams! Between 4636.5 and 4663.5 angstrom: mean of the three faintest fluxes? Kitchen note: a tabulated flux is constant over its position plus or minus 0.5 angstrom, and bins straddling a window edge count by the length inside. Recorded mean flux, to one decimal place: 11.4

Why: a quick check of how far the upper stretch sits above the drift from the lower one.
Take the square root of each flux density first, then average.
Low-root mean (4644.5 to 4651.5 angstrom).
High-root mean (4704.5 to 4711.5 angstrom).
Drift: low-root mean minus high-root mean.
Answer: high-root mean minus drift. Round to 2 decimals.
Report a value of 3.70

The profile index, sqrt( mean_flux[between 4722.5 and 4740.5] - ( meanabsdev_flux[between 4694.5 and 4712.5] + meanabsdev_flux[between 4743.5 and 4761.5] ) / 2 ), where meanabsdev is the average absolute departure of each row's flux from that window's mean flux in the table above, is 3.52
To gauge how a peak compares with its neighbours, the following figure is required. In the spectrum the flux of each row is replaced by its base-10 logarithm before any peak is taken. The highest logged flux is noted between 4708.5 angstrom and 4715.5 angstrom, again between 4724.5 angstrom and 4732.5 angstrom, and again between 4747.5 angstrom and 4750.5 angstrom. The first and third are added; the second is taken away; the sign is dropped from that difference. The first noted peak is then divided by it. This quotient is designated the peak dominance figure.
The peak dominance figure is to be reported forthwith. 0.97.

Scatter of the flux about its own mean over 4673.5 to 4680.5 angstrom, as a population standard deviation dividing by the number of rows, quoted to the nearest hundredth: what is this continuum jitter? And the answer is 0.60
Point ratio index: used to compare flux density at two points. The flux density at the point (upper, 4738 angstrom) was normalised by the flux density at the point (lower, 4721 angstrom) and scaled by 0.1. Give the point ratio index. 0.091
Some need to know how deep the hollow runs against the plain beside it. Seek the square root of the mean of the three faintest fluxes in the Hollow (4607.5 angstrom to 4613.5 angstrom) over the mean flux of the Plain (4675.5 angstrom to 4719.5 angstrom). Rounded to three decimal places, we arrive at 0.951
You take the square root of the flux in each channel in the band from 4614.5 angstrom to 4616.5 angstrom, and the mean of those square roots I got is 3.57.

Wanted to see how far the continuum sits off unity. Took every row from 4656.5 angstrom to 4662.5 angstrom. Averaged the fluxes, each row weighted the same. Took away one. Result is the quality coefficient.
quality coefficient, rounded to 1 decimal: 12.6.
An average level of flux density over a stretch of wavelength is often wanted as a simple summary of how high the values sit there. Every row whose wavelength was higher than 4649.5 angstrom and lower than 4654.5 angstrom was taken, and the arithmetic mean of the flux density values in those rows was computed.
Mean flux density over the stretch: 12.7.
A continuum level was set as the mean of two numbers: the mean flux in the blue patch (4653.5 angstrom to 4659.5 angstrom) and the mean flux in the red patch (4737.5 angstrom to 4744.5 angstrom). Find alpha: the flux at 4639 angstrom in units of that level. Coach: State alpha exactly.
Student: 0.92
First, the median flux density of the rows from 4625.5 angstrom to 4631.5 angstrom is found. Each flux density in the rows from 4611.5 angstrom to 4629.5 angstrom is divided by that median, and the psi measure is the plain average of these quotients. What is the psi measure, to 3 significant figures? 0.954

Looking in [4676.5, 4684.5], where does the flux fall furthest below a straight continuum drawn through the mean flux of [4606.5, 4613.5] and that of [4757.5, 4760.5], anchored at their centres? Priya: 4682 angstrom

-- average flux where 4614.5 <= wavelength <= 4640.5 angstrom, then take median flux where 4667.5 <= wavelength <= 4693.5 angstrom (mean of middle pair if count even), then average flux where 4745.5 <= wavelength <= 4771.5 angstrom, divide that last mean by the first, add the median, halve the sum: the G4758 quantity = 7.18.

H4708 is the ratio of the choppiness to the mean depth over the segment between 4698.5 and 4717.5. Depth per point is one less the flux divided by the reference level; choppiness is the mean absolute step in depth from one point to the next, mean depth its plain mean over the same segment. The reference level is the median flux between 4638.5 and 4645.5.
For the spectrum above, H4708 -7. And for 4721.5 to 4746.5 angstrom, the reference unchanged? -33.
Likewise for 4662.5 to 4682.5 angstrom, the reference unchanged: 19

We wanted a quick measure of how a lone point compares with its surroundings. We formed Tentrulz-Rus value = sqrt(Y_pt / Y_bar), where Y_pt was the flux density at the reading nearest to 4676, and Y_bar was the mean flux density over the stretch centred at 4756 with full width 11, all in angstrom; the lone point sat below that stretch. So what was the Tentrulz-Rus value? 1.00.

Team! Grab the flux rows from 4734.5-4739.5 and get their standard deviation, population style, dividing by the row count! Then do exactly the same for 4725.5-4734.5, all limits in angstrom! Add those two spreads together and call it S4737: 1.31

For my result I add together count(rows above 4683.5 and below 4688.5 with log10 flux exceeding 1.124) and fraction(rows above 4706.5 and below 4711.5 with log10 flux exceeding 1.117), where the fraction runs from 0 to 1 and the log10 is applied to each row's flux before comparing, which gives 5.8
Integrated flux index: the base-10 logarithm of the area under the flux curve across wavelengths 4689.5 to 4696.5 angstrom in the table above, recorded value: 2.0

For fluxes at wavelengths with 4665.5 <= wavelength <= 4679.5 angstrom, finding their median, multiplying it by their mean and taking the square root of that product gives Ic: 13.2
